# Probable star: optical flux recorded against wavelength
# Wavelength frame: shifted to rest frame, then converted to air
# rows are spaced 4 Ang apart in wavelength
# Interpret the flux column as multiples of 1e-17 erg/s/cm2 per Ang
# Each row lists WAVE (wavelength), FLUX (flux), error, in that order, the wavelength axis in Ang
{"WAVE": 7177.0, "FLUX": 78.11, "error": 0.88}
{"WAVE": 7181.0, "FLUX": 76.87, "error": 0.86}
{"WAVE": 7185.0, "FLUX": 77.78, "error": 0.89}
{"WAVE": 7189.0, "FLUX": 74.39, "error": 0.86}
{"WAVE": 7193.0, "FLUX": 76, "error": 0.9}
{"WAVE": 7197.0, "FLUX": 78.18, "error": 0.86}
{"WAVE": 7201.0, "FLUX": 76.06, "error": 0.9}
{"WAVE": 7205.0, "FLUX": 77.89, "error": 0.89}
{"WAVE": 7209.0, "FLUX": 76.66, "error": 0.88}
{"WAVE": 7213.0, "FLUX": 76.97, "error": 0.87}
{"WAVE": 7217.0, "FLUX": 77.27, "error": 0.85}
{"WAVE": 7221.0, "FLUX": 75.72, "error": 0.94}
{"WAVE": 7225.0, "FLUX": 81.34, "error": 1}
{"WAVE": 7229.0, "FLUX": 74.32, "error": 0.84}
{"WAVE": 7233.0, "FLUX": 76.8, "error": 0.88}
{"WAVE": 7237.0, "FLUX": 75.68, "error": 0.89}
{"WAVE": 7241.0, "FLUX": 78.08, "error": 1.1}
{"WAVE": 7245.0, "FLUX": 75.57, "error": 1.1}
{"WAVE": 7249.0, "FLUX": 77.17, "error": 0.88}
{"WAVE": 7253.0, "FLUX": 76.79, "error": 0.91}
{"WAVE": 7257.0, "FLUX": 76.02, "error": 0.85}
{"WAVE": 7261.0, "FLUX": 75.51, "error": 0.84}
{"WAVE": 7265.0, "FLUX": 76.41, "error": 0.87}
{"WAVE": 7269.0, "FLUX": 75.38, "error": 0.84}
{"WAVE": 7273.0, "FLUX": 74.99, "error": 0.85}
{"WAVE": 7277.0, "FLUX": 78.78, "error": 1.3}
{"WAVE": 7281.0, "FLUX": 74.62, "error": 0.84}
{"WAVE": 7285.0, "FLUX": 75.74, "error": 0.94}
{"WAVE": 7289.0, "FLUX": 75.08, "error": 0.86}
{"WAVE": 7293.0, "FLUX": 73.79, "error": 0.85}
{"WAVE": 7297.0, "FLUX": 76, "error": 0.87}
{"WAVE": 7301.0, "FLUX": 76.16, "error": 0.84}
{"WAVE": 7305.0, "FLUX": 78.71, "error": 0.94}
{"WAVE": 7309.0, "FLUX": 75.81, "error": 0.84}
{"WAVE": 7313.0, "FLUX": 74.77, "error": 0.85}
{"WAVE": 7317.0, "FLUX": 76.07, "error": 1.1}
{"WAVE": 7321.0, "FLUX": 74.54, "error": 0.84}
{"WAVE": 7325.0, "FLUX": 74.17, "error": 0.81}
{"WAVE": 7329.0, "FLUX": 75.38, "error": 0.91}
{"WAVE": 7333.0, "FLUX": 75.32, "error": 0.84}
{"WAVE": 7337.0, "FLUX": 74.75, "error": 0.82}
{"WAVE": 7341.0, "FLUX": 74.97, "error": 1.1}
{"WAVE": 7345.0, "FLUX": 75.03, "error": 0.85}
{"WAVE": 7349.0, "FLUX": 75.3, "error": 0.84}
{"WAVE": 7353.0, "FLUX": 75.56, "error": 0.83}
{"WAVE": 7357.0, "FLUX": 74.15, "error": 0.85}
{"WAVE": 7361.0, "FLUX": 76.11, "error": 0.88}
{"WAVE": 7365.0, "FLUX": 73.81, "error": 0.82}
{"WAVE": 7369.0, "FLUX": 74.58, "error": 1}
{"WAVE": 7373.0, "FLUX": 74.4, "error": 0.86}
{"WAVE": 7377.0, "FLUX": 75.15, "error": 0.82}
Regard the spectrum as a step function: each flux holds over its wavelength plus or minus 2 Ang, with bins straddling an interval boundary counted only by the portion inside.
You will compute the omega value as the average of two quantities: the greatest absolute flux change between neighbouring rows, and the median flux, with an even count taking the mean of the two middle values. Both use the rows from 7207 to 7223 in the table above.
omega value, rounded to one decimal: 39.2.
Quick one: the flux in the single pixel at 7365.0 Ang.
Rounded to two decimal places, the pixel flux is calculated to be 73.81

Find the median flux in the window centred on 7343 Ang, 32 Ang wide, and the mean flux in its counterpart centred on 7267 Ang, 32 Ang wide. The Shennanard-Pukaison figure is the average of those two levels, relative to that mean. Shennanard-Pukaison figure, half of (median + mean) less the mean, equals -0.4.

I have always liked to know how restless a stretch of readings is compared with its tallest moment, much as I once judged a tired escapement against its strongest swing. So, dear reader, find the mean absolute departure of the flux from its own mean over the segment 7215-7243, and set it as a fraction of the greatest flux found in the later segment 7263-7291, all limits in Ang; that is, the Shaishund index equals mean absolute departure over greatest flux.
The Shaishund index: 0.020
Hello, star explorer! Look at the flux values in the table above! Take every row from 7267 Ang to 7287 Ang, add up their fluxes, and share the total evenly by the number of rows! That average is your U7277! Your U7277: 75.9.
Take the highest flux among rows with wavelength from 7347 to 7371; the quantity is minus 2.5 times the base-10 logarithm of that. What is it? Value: -4.704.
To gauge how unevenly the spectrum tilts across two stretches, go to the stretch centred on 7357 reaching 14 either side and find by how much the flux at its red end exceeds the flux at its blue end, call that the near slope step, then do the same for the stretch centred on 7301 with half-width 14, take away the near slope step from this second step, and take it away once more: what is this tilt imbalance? 1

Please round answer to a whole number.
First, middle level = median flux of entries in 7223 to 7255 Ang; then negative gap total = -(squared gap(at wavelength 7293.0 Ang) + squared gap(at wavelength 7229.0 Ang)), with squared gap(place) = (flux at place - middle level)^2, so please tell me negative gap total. -15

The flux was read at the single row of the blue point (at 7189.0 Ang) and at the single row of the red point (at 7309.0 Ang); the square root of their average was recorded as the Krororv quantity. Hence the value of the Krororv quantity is 8.67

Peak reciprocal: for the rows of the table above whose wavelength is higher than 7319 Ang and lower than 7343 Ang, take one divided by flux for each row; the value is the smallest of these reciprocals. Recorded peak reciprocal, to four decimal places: 0.0133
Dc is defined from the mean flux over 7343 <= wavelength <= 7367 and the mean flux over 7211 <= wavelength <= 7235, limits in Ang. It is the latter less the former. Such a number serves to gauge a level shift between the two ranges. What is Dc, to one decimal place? 2.1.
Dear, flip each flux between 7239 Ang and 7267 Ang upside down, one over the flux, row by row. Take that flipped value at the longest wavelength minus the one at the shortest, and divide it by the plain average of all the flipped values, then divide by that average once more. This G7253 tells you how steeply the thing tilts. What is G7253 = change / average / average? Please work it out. 1.6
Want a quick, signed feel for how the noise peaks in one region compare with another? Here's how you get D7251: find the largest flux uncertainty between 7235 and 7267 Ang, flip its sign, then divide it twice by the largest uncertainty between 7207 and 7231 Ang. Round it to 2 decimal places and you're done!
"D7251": -1.10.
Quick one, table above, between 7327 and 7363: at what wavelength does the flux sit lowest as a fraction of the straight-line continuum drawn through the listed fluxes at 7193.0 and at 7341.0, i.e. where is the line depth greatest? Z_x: 7357.0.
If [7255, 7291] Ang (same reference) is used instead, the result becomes 7281.0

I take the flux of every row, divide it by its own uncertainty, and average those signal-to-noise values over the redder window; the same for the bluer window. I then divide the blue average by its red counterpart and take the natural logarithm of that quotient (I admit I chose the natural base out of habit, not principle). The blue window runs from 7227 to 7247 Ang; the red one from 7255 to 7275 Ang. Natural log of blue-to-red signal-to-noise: -0.11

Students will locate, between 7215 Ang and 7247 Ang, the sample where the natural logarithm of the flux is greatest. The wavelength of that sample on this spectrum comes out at 7225.0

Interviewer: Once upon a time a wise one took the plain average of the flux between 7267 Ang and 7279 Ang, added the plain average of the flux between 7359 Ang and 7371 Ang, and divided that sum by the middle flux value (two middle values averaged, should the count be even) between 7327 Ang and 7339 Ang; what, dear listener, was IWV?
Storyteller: 2.008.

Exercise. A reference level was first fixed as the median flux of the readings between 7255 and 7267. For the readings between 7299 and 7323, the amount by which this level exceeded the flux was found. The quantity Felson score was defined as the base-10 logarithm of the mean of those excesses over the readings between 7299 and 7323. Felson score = -2.0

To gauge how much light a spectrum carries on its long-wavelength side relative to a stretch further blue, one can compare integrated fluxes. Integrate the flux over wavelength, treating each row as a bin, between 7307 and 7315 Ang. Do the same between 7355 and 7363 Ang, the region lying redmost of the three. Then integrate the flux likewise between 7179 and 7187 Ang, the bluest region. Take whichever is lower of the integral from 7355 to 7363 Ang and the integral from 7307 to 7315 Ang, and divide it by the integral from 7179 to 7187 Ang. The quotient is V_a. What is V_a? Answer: 0.97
